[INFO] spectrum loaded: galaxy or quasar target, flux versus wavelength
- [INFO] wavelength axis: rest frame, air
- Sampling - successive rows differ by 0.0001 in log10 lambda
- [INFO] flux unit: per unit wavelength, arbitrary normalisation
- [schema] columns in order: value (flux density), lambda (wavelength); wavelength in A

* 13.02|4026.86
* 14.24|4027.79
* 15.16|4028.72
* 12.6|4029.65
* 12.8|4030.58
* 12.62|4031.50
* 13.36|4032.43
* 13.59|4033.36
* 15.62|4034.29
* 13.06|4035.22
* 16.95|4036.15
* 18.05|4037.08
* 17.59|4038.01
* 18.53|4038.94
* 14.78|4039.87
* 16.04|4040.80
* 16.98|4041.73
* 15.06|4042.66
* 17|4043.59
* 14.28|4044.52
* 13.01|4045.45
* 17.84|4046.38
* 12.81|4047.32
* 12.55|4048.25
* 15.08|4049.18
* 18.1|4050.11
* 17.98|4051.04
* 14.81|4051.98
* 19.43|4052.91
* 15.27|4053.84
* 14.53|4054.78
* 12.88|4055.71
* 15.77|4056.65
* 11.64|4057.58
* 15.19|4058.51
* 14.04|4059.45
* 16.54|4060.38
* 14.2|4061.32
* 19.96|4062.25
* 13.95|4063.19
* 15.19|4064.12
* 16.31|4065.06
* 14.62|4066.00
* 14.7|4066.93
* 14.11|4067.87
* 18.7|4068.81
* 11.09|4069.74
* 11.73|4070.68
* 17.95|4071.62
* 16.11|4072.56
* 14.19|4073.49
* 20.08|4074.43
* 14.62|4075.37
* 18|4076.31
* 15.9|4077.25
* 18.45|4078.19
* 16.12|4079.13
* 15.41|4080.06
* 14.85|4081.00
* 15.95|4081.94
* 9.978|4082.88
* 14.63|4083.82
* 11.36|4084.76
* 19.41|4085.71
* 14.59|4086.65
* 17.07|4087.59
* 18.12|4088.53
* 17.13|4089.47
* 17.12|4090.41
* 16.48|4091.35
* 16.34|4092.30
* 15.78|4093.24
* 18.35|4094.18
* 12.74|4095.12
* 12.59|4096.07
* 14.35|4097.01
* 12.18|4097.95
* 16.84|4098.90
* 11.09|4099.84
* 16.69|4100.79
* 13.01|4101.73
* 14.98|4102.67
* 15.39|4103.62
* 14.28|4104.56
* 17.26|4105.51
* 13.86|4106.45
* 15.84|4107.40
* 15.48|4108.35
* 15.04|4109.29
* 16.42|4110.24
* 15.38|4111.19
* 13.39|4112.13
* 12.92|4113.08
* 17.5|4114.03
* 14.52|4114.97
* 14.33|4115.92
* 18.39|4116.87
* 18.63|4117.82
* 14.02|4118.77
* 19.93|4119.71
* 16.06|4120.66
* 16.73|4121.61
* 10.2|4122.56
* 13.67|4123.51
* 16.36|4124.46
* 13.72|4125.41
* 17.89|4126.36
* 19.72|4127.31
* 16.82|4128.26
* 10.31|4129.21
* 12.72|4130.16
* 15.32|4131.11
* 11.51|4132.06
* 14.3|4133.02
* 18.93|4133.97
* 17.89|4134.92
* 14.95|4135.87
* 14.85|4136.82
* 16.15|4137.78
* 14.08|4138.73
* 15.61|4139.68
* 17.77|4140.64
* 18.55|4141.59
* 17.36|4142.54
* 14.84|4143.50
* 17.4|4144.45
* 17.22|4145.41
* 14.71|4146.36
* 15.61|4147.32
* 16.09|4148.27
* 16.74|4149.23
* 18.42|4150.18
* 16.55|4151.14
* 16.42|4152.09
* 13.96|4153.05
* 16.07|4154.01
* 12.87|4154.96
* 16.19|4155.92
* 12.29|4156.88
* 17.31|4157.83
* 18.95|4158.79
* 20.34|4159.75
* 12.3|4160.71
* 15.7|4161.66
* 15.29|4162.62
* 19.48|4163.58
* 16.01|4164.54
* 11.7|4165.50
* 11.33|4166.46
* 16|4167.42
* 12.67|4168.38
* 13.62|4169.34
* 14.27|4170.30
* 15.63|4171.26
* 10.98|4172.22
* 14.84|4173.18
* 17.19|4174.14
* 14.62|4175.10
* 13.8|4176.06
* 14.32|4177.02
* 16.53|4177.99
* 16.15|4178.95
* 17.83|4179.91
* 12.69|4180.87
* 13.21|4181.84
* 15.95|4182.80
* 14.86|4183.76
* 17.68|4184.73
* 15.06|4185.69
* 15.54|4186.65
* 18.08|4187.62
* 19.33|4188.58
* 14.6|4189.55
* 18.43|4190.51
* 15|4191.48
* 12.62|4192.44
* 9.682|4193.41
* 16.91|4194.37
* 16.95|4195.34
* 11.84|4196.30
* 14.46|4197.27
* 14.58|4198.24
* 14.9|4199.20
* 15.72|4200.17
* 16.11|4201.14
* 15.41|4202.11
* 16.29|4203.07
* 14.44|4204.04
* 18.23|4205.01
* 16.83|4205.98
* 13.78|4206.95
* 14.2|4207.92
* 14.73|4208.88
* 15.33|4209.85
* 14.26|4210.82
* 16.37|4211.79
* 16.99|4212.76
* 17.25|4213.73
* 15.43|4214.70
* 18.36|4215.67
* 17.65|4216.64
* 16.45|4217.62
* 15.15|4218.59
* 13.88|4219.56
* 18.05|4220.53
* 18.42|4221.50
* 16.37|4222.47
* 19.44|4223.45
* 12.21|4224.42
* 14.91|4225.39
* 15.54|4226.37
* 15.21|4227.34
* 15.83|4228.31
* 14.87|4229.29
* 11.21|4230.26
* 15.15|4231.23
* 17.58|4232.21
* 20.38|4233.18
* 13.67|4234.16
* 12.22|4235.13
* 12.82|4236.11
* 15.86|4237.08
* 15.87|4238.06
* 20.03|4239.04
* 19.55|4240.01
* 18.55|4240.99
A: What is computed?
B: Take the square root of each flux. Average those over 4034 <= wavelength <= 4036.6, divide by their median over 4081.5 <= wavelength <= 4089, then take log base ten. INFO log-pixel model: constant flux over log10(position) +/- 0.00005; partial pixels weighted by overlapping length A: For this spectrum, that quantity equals 0.00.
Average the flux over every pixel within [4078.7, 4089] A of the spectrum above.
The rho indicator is 15.2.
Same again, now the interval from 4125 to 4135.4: 15.4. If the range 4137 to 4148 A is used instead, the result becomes 16.3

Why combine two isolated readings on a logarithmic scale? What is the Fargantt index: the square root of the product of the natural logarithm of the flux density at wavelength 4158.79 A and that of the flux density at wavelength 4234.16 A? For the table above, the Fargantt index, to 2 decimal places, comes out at 2.77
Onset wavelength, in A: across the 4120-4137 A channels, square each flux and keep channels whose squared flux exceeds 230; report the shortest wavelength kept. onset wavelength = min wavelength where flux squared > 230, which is 4120.66 A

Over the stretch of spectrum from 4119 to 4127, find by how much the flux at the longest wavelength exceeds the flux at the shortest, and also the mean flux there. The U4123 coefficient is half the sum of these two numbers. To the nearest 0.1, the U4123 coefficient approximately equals 6.8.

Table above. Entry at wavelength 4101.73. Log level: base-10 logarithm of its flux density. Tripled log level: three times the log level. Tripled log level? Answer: 3.3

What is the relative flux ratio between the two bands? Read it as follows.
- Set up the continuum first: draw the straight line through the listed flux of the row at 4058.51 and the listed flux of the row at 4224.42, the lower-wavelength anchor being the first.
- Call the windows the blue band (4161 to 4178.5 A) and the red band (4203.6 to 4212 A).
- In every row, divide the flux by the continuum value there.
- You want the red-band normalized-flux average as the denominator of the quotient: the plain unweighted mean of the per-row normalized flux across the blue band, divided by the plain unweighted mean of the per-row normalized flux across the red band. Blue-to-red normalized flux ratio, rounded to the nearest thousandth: 0.906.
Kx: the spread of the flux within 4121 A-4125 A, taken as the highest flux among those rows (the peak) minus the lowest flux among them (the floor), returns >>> 6.5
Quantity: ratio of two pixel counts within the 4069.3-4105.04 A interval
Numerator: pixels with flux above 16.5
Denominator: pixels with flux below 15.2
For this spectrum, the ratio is 0.71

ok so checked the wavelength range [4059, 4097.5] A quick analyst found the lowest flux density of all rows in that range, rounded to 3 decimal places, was 9.978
